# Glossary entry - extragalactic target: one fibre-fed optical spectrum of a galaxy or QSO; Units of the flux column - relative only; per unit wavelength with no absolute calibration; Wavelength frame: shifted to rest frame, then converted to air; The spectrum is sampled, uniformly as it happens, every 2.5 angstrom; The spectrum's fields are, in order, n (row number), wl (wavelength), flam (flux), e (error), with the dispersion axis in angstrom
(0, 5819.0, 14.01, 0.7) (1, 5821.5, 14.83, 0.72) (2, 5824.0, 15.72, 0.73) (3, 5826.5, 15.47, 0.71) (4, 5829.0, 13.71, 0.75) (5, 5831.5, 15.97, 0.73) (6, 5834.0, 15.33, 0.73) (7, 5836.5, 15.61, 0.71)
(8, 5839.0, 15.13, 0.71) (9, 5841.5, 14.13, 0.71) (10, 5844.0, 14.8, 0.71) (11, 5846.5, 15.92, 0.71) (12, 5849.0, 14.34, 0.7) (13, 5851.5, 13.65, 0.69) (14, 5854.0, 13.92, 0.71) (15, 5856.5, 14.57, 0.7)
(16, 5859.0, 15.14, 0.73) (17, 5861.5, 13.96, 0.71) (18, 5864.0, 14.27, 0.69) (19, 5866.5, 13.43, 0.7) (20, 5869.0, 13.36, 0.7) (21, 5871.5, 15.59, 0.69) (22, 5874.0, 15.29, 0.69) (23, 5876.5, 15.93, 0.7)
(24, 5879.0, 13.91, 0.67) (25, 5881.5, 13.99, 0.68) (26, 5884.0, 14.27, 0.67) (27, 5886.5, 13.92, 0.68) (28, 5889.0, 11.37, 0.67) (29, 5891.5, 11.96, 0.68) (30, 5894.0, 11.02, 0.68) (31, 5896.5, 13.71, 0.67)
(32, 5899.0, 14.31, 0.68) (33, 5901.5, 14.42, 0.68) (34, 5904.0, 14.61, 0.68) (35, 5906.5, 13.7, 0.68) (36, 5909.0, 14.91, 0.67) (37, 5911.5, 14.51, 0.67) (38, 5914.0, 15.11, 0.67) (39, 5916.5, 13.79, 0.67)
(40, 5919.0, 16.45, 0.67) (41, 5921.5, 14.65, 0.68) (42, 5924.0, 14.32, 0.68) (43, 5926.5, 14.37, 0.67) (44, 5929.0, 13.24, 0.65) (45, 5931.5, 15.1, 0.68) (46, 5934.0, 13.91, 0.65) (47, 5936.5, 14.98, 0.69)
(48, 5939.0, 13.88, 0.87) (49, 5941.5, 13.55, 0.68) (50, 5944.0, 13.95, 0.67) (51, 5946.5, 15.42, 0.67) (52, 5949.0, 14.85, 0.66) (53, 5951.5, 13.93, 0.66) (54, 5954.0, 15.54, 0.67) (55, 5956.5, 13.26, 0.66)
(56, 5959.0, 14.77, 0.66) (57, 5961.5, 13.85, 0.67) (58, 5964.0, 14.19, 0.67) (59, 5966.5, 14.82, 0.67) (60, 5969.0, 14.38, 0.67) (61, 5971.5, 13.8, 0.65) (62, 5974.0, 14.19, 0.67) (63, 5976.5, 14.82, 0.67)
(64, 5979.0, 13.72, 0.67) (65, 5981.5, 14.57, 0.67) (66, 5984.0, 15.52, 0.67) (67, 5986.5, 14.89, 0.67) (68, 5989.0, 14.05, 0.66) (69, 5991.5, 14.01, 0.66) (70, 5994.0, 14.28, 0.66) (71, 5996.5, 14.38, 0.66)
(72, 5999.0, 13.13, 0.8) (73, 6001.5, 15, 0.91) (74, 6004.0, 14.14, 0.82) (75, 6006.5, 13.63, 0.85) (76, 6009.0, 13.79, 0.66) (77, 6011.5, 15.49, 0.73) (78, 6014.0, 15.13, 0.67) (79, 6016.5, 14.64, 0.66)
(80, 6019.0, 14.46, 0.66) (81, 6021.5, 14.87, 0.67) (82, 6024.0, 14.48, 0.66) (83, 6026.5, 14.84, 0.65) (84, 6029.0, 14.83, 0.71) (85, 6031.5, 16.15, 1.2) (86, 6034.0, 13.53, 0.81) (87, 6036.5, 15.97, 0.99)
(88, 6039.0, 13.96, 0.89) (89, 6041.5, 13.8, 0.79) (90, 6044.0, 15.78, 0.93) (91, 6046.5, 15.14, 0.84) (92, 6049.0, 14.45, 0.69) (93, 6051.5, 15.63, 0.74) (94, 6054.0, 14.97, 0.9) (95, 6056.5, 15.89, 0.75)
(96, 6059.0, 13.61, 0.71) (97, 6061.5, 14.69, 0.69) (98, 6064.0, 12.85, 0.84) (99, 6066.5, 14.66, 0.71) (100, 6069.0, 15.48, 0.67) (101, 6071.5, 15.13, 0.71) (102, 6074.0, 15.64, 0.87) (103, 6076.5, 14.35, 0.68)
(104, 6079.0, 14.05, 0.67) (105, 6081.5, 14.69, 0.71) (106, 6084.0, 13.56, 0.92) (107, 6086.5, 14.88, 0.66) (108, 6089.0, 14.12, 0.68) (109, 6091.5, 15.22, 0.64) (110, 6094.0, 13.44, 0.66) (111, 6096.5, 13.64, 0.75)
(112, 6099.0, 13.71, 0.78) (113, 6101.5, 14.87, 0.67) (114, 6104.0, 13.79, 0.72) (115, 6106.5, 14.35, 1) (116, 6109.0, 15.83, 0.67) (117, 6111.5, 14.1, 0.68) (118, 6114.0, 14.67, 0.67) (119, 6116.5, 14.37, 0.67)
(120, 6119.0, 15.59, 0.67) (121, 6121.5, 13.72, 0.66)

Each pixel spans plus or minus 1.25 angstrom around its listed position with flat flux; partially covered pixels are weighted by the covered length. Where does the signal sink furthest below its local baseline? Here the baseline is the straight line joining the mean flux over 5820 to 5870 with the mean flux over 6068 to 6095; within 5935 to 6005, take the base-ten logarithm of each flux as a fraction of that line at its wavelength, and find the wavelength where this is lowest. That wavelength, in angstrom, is 5999.0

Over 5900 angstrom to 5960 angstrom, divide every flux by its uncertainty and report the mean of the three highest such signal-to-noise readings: 23.6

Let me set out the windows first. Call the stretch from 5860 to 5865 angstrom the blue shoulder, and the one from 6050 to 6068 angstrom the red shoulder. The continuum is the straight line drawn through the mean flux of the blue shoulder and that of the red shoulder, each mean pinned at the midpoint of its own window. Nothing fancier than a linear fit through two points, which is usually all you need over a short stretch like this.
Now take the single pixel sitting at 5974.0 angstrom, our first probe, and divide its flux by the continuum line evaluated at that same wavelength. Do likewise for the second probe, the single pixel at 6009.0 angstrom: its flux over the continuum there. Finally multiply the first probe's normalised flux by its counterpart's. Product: 0.94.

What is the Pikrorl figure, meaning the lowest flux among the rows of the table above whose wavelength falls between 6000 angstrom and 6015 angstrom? 13.63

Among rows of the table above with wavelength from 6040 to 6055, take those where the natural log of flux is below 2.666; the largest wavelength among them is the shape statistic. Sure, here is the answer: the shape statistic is 6041.5 angstrom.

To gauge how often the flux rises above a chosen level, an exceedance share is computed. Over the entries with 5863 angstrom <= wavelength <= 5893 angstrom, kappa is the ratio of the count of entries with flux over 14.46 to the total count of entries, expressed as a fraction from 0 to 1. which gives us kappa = 0.25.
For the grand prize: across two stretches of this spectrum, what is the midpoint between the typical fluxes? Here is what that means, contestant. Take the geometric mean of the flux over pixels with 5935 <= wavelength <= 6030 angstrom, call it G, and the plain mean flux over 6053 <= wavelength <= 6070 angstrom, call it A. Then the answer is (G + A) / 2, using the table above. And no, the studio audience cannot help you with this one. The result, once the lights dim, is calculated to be 14.5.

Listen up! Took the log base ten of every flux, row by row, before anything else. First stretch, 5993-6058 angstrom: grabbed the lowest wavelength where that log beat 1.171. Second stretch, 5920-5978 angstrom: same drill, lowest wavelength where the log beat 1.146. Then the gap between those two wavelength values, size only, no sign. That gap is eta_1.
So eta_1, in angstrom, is 80.0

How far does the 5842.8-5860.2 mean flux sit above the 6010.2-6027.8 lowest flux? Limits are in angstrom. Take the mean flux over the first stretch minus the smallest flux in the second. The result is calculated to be 0.2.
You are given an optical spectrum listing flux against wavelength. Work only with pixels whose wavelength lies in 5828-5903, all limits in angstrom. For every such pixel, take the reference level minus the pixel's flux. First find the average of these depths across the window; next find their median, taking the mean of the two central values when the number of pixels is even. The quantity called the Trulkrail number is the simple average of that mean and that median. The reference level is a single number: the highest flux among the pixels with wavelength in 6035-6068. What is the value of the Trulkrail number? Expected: 1.72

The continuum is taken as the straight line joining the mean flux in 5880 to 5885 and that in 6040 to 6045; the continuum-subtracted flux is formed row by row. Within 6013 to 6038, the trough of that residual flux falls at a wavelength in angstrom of 6034.0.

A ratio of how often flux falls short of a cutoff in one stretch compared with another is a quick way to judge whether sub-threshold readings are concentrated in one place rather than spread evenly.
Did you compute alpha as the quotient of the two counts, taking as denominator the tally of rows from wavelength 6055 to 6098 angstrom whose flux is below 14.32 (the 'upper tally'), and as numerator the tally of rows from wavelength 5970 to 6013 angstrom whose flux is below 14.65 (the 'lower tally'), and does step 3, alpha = 1.71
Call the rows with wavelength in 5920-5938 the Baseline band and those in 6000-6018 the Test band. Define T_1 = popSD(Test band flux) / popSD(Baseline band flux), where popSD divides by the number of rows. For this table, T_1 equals 1.1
